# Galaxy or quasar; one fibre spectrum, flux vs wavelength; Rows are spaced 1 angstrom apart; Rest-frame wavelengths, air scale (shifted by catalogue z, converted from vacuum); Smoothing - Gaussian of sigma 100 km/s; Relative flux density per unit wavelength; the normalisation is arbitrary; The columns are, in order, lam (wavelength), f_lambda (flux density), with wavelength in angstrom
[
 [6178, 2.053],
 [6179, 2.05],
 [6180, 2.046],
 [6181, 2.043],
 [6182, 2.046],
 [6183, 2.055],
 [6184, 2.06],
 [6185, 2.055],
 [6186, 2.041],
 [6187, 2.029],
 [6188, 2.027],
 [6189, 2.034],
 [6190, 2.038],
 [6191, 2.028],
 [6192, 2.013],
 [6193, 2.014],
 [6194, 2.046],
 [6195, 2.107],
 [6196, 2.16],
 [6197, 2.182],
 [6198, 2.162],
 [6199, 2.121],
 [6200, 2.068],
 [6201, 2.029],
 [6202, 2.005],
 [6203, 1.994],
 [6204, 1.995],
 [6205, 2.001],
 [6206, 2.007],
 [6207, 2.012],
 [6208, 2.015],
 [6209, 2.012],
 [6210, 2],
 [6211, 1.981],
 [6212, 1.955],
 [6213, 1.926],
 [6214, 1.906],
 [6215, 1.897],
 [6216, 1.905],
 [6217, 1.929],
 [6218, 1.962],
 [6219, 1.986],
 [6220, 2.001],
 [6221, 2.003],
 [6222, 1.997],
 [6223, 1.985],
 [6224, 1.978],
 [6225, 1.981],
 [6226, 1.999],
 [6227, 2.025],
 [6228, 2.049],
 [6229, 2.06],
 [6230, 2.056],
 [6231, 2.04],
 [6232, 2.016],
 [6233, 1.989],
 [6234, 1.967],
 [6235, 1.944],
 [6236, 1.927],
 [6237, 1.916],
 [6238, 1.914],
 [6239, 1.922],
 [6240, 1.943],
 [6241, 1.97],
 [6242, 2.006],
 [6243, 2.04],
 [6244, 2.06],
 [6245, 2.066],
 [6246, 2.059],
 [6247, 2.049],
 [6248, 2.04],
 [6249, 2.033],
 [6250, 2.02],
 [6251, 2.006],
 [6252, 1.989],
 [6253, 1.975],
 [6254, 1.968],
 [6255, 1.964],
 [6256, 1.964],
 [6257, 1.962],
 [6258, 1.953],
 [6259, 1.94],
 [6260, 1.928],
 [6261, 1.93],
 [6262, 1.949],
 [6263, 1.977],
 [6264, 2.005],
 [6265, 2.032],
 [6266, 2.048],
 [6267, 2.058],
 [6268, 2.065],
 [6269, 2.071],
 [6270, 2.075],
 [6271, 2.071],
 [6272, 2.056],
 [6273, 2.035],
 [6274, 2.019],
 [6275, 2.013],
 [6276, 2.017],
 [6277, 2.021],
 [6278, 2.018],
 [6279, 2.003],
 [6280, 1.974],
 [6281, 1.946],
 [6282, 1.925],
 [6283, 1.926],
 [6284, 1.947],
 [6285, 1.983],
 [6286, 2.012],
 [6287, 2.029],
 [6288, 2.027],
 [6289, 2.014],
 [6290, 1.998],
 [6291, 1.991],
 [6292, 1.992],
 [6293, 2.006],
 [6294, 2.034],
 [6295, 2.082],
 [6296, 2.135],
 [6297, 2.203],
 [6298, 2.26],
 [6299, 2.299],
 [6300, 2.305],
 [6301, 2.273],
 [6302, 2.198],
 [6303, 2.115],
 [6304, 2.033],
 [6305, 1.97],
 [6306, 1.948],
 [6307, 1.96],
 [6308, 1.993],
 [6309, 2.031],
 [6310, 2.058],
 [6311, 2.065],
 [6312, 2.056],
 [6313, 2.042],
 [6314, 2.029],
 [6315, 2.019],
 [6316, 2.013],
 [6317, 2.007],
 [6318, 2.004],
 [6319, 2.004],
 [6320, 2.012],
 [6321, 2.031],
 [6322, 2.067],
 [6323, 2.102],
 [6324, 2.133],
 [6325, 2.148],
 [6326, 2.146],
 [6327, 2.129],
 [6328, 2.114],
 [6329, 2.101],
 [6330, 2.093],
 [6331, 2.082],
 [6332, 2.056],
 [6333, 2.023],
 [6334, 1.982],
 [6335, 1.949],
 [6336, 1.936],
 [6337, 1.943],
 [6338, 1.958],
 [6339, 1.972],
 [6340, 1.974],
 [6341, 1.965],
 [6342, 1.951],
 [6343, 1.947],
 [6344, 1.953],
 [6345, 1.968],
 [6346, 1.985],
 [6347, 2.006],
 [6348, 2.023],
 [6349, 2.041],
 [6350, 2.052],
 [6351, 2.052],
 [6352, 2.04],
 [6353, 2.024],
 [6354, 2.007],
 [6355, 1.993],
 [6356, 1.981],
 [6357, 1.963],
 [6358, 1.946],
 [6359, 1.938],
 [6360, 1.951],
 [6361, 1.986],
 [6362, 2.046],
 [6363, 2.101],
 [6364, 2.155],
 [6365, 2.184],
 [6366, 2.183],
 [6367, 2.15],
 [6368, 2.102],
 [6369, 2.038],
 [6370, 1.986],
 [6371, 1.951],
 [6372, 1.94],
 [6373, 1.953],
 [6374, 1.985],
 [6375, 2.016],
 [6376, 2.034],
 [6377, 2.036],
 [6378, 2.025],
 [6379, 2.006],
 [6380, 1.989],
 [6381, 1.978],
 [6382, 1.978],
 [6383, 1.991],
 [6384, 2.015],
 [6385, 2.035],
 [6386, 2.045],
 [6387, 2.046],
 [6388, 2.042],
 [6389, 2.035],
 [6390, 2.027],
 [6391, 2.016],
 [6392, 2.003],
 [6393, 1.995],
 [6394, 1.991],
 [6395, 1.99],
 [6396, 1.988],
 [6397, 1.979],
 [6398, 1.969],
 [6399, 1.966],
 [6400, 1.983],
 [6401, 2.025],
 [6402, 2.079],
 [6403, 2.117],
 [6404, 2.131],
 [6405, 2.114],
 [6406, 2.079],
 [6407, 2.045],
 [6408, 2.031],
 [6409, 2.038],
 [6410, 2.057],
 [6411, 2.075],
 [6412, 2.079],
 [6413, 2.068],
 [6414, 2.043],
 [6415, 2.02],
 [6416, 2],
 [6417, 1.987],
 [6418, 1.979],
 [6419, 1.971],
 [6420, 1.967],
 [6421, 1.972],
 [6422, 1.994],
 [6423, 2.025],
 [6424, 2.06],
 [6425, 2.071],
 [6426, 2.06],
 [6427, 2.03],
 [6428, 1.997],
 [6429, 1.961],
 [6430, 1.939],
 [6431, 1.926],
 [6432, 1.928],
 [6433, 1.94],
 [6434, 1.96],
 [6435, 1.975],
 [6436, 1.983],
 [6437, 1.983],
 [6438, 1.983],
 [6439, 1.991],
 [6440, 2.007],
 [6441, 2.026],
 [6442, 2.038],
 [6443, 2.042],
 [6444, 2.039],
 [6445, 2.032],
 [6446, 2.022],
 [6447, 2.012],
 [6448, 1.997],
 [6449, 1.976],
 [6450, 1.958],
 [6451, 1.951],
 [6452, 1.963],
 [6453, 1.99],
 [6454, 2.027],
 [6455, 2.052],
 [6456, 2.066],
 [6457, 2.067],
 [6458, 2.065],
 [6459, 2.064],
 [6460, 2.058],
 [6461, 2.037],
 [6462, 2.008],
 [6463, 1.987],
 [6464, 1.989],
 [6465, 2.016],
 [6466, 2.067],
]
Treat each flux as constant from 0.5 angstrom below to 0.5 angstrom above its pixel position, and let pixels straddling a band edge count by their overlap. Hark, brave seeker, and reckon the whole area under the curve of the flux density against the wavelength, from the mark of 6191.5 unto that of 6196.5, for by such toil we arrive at 10.3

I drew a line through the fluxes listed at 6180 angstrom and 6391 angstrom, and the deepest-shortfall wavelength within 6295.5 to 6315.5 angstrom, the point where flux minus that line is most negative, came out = 6306 angstrom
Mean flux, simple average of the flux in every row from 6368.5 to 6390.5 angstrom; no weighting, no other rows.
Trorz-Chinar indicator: 2.01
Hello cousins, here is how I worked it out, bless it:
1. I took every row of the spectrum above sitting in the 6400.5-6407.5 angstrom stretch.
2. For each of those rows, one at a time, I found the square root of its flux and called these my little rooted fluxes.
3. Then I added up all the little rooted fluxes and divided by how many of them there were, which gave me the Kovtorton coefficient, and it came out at 1.444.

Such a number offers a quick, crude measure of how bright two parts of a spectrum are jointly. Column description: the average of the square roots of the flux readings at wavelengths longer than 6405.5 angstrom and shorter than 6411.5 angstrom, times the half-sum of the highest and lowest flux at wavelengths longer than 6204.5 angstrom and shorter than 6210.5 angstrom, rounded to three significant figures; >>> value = 2.88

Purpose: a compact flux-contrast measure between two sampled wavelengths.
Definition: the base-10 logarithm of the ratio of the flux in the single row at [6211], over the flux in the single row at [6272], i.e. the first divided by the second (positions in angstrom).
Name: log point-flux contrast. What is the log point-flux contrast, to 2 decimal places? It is -0.02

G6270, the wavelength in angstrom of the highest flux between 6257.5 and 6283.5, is 6270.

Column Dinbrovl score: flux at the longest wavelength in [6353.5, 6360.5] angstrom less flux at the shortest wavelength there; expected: -0.06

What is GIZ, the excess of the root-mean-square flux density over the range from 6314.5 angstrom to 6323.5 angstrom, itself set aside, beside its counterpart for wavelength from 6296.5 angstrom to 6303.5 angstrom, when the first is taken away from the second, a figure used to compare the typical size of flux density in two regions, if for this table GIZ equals 0.21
